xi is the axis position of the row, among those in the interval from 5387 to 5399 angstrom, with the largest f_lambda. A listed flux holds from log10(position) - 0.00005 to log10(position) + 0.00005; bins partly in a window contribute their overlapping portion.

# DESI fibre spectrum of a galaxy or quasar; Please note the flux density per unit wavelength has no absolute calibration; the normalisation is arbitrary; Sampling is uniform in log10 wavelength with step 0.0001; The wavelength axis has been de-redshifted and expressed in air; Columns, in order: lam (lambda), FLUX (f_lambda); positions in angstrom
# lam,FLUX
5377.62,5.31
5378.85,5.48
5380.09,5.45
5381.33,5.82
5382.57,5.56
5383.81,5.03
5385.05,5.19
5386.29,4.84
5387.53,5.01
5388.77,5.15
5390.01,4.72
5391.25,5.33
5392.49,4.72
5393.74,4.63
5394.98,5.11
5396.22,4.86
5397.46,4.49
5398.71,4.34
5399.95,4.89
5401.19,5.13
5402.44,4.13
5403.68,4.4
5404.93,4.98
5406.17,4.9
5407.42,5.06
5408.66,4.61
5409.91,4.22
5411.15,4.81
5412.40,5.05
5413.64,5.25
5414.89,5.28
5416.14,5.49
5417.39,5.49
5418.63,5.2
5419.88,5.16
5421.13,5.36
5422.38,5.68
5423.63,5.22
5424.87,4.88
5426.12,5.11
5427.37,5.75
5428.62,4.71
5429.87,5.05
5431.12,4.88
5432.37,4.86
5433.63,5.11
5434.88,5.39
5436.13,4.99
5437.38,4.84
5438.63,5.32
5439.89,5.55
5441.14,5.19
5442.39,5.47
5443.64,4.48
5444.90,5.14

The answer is 5391.25 angstrom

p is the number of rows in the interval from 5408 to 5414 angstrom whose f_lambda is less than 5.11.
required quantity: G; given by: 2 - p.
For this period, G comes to -2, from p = 4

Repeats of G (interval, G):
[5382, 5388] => -1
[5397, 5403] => -2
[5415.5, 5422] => 2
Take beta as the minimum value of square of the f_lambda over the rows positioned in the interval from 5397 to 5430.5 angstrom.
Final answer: 17.1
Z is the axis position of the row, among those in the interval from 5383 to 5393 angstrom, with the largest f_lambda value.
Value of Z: 5391.25 angstrom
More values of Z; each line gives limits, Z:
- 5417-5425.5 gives 5422.38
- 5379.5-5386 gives 5381.33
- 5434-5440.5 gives 5439.89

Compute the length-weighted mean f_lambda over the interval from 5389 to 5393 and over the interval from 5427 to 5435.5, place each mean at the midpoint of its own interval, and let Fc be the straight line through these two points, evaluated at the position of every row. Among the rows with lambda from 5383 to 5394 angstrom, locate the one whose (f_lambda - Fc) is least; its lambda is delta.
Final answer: 5393.74 angstrom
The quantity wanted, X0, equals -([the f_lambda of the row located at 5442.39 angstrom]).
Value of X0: -5.47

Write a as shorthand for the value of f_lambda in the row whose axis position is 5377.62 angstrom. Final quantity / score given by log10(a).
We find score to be 0.73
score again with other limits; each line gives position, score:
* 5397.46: 0.65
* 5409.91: 0.63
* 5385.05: 0.72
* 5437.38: 0.68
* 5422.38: 0.75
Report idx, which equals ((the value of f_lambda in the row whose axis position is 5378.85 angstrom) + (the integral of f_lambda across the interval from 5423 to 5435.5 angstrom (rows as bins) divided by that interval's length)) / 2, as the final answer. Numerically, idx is 5.29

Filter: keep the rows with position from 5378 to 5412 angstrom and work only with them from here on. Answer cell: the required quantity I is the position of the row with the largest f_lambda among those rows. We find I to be 5381.33 angstrom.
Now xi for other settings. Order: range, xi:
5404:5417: 5416.14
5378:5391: 5381.33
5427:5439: 5427.37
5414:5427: 5422.38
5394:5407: 5401.19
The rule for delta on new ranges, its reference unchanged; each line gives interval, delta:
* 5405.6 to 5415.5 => 5409.91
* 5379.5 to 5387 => 5386.29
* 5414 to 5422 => 5419.88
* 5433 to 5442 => 5437.38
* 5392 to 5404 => 5402.44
